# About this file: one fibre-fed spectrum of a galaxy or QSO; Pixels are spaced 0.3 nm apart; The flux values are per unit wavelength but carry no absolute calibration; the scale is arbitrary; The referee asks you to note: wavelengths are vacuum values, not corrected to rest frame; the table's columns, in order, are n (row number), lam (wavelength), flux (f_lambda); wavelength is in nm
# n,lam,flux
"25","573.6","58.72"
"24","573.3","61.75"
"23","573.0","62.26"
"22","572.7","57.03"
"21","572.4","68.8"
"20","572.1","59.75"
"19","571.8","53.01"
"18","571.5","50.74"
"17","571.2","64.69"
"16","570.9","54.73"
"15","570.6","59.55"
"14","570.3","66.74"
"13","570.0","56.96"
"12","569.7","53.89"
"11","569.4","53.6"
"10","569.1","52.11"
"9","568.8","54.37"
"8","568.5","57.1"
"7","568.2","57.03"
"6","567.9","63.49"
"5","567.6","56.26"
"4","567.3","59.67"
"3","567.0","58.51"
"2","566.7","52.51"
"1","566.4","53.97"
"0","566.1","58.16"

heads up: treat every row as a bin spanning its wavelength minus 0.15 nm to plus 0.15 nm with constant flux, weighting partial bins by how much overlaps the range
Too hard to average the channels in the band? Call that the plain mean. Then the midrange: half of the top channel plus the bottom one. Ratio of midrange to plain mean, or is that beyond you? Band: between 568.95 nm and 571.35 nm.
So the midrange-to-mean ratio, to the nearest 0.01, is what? 1.03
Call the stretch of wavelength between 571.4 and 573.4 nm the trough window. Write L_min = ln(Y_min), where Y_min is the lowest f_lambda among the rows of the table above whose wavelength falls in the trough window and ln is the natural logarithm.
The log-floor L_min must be 3.93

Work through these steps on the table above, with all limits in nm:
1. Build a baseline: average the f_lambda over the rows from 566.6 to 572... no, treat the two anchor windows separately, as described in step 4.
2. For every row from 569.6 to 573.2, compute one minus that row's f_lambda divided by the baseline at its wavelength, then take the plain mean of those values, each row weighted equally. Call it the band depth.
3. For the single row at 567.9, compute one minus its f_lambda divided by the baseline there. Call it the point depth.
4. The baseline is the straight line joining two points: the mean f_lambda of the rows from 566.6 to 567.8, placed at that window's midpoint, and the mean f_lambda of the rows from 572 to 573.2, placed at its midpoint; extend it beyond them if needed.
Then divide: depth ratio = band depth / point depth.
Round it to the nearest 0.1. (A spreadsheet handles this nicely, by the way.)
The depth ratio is -0.3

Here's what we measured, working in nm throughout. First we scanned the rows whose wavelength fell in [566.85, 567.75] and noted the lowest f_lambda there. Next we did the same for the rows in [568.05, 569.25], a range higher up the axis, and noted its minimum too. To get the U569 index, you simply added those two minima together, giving 108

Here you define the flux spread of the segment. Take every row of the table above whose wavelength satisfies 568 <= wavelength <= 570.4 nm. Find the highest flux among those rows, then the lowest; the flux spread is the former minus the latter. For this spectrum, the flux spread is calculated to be 14.6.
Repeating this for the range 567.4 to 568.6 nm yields 7.2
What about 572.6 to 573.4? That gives 5.2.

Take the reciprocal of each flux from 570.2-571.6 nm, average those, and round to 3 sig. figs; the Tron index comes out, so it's 0.0170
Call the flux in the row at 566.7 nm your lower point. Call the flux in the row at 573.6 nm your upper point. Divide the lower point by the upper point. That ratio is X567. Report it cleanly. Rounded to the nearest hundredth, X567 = 0.89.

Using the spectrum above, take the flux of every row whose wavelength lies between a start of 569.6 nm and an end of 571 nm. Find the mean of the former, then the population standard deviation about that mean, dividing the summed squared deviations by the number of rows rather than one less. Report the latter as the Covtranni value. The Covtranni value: 4.6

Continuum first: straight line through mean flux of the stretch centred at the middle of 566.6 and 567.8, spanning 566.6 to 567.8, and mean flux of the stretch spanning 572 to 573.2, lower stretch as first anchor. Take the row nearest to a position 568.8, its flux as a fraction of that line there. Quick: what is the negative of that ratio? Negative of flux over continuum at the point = -0.93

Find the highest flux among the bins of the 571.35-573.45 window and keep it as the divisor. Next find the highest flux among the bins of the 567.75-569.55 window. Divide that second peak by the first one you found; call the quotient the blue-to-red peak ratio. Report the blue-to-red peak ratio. 0.92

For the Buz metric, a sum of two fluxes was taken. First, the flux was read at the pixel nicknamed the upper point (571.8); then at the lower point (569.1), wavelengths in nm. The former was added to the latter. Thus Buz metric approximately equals 105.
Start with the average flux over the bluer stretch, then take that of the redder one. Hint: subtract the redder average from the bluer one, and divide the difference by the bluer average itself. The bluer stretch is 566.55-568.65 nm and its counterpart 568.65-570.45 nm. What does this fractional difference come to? 0.026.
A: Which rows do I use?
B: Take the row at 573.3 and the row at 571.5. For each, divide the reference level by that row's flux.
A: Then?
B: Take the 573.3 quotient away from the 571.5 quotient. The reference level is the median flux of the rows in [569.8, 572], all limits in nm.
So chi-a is 0.20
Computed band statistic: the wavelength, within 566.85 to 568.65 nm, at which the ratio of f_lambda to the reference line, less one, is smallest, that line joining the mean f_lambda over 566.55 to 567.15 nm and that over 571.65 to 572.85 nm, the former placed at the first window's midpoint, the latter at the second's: 567.6 nm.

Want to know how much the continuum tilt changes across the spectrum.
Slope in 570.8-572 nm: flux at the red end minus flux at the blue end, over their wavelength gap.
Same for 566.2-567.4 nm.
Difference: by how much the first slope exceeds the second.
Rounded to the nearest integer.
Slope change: -8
